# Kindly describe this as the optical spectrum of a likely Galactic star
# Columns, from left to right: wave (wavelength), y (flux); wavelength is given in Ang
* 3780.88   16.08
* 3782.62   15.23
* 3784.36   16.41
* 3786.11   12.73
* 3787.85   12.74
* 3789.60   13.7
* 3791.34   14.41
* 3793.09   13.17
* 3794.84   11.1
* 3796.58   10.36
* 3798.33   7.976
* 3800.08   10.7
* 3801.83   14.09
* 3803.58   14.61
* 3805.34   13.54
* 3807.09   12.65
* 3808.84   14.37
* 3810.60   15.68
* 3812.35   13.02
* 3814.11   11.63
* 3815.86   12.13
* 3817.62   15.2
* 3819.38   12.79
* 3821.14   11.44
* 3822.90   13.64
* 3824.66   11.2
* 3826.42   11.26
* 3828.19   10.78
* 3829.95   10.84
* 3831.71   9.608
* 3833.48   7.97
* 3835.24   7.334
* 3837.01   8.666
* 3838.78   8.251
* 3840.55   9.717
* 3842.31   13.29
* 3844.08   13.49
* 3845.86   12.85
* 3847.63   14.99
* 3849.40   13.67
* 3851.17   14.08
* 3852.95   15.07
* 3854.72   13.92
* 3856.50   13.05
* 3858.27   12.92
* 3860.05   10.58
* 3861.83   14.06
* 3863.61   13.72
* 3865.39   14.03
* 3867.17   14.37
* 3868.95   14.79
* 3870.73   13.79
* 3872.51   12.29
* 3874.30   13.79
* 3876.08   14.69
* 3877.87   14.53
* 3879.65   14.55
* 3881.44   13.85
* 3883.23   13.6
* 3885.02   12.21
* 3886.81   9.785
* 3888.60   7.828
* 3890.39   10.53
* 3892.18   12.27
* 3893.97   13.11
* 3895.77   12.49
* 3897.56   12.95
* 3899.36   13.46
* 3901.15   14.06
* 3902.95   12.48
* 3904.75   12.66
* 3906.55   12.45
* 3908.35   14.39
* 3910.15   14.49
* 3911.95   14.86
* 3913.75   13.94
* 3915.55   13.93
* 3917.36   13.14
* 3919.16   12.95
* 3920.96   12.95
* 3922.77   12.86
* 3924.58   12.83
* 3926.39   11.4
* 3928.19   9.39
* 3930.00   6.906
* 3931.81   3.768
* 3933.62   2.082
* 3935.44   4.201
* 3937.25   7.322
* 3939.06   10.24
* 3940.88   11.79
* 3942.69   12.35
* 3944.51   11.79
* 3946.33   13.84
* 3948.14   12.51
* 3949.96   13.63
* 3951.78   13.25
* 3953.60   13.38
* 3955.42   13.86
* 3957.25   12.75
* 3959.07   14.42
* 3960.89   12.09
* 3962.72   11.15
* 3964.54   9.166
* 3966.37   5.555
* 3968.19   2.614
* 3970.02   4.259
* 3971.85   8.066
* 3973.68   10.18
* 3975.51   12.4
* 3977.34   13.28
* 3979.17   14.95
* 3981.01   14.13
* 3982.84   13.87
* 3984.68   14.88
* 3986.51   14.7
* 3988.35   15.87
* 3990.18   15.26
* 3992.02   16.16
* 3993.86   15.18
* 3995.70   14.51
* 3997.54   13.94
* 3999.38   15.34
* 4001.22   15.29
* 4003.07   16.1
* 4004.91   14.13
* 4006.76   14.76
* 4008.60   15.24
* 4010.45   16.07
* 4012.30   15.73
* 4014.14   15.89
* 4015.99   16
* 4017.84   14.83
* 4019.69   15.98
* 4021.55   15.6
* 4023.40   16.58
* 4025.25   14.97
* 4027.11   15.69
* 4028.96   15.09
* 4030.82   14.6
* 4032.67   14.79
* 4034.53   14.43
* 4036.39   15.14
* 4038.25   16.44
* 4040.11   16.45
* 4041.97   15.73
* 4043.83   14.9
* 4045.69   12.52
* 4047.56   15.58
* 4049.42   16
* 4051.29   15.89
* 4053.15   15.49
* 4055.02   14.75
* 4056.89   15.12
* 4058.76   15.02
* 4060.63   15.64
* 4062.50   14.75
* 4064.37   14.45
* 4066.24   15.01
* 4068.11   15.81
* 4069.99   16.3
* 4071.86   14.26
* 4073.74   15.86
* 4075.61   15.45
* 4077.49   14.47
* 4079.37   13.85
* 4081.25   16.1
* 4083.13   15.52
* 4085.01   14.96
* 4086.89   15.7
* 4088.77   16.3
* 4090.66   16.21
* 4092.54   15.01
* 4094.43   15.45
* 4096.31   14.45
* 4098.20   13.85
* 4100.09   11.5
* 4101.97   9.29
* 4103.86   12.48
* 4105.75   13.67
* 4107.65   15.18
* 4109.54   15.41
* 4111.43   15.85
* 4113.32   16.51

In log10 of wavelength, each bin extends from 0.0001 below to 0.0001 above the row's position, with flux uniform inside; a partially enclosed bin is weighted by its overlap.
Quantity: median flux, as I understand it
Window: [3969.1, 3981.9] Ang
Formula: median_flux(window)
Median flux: 12.4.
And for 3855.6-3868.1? 13.7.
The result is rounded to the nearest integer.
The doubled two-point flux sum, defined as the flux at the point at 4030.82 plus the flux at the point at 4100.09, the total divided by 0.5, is 52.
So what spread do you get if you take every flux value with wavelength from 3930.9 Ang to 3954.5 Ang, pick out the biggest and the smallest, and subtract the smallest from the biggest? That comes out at 12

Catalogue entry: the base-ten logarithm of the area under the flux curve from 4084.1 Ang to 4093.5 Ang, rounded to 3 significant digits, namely 2.17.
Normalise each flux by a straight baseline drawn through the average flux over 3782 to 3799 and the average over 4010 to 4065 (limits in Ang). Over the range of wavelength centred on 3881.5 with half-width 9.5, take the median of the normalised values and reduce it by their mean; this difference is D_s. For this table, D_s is 0.08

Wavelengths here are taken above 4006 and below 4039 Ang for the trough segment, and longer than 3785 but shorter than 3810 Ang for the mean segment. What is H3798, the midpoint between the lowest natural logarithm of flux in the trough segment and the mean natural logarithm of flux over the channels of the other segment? 2.6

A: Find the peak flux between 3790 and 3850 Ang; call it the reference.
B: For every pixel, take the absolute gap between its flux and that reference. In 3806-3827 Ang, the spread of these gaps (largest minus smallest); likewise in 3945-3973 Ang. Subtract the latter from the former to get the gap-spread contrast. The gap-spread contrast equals -7.3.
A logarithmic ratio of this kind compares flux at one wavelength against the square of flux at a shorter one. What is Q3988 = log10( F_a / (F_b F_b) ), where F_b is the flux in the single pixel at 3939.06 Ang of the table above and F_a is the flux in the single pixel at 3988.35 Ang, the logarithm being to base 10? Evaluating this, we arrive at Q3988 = -0.82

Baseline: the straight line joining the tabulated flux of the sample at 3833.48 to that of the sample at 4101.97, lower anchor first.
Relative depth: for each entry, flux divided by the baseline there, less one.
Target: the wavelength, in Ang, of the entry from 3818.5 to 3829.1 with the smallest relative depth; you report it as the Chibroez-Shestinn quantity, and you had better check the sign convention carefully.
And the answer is 3828.19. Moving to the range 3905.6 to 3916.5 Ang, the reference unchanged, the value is 3906.55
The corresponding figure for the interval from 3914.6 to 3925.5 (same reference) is 3924.58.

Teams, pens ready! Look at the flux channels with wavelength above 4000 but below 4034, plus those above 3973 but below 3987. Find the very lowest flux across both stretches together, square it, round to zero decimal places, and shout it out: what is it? 104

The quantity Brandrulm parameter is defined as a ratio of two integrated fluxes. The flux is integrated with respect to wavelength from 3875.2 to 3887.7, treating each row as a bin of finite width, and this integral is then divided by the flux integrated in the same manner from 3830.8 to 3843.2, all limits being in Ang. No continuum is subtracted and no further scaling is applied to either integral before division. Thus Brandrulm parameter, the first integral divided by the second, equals 1.45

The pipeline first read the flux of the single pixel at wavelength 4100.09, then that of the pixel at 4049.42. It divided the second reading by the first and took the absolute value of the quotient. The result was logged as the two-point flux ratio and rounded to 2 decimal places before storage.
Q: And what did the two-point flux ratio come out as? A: 1.39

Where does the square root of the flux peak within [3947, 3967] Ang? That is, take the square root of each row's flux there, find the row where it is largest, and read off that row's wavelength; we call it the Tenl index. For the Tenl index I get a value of 3959.07 Ang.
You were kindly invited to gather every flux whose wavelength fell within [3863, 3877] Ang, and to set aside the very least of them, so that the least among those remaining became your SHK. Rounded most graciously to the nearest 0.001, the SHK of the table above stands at 13.720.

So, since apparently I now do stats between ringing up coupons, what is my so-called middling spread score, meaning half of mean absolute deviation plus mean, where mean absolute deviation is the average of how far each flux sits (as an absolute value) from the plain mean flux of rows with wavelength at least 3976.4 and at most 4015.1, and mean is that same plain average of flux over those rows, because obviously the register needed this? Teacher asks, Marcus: 7.8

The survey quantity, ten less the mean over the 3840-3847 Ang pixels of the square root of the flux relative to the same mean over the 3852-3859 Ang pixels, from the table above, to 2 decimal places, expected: 9.05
